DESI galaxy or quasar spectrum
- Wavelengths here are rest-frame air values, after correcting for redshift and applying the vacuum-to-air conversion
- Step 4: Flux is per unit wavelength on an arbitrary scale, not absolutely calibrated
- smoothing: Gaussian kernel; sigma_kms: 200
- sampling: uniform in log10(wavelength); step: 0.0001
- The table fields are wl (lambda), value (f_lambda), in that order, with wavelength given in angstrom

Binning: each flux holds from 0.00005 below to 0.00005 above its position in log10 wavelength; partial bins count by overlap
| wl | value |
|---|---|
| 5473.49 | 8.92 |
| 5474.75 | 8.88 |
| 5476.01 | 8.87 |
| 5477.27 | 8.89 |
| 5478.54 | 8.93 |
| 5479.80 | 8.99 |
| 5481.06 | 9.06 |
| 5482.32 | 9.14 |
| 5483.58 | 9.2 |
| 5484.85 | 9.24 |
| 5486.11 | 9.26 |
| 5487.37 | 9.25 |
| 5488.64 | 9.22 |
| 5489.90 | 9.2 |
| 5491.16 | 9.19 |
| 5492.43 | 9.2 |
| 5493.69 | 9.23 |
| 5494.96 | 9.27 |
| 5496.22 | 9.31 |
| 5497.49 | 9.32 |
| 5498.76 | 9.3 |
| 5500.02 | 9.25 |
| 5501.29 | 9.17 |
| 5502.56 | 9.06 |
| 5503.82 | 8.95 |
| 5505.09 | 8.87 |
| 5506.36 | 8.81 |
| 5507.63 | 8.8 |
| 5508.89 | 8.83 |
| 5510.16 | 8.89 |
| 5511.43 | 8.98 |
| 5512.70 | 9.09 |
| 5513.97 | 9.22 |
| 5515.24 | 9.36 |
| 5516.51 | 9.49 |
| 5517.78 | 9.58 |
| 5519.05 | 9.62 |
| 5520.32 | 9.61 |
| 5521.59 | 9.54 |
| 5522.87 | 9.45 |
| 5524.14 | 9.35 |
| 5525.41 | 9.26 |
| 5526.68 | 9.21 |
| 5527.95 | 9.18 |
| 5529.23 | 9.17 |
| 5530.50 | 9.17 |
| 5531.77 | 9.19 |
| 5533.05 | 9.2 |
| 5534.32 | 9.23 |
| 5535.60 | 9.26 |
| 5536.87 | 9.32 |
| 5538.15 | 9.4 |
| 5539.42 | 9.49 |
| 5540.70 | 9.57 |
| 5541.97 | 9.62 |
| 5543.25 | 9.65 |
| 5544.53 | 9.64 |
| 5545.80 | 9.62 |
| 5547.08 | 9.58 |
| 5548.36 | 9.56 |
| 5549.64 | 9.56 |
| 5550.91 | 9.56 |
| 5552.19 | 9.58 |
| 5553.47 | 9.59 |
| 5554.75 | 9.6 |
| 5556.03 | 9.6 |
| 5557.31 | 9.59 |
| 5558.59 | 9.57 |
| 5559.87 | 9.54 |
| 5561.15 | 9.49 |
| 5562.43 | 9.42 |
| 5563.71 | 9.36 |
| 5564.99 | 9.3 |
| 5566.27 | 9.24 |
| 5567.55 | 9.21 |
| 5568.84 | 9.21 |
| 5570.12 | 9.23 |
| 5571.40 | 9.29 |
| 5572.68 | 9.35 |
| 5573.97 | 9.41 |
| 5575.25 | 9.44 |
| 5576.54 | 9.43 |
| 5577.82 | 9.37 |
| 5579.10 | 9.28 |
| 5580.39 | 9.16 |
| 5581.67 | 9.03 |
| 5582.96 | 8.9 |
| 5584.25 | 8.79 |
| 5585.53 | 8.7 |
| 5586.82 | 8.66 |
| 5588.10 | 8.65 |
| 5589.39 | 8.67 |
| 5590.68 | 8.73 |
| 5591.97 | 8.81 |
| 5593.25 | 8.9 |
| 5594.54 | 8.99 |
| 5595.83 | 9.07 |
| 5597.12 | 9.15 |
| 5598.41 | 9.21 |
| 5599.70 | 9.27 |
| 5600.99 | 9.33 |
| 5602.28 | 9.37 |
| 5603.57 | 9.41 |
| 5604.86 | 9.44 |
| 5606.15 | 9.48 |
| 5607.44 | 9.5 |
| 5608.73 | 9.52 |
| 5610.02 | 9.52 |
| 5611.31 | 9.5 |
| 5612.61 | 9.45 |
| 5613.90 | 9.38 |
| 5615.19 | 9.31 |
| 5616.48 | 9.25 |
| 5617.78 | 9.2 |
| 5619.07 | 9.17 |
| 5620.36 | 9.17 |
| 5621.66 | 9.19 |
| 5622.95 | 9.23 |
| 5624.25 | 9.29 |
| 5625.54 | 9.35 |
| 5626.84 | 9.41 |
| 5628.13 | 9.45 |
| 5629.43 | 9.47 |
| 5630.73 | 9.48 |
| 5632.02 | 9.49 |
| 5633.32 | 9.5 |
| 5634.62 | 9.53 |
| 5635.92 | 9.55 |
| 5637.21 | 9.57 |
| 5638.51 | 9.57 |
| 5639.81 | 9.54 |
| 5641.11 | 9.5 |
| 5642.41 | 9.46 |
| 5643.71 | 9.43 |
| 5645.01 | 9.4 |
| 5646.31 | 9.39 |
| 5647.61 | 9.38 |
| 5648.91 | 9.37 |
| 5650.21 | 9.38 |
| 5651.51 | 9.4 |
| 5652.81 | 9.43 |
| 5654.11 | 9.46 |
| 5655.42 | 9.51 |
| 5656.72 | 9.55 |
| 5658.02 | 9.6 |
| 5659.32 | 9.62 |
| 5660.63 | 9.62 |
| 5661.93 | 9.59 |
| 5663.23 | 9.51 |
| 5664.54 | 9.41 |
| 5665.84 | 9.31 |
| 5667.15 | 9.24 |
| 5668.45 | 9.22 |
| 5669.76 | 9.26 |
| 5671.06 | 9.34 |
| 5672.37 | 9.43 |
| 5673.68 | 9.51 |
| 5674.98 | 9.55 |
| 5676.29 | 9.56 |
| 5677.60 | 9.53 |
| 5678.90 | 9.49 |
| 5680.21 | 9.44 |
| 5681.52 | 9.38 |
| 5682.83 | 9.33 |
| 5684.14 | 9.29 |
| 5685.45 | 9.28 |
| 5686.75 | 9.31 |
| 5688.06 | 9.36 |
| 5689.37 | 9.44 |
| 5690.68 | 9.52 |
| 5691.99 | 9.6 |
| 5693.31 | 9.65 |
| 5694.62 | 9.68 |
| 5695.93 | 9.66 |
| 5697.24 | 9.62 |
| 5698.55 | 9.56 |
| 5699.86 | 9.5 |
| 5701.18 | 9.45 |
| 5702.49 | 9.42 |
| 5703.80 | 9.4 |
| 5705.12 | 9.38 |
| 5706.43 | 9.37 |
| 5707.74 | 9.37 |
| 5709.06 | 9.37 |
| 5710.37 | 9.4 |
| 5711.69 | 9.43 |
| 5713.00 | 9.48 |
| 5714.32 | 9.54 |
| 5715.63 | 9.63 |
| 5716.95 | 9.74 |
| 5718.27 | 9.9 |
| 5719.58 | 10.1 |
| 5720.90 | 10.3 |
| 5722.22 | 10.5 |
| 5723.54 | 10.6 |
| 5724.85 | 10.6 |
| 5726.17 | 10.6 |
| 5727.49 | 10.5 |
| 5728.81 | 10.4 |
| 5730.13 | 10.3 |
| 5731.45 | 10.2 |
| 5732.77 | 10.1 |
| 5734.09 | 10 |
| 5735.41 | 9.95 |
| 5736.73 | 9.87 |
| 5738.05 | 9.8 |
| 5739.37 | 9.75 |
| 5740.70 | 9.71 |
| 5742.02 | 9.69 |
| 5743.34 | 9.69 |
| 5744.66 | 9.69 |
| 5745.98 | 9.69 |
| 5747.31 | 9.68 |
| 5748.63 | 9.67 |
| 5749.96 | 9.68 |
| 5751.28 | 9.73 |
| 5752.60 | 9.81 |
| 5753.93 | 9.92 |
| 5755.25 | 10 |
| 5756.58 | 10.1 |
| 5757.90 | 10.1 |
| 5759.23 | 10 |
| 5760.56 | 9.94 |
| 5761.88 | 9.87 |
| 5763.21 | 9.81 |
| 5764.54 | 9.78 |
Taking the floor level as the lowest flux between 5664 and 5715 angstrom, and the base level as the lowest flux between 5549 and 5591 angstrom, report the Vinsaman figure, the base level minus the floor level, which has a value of -0.57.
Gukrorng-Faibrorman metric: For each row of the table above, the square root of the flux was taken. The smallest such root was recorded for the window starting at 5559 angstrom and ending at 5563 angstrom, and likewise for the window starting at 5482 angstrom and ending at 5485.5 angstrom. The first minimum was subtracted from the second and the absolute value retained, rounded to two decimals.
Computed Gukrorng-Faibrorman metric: 0.05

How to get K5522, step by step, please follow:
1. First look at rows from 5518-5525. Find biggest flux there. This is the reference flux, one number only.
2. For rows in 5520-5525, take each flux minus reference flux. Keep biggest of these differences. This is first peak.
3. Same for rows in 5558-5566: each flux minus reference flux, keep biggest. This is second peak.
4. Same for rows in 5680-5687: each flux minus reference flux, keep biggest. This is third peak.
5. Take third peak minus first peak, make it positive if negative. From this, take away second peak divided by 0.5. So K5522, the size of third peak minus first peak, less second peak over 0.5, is 0.3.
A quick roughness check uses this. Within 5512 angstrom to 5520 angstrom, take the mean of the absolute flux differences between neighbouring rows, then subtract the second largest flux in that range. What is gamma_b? -9.47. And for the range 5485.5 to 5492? -9.23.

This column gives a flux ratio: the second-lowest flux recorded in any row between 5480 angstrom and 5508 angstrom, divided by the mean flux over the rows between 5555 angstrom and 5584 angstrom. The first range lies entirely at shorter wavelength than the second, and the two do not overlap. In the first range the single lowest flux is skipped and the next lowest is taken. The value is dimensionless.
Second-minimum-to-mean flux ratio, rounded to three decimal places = 0.944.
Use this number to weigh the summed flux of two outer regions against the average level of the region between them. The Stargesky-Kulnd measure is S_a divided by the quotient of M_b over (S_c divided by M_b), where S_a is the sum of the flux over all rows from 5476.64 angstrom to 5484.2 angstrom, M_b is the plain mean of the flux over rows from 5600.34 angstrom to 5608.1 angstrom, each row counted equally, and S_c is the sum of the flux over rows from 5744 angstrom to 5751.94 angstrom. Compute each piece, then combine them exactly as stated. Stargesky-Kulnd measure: 35.5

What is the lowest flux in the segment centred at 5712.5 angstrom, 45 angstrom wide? 9.37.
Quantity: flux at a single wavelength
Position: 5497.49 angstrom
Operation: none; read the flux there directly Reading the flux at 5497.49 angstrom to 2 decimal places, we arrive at 9.32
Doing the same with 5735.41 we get 9.95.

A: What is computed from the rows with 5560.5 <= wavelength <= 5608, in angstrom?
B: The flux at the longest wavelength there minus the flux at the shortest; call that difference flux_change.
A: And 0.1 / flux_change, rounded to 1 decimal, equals 10.0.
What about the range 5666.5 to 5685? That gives 2.0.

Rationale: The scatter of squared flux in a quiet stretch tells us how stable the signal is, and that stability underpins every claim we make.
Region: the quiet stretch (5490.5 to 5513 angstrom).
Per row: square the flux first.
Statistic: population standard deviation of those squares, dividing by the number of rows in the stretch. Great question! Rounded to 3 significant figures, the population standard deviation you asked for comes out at 3.31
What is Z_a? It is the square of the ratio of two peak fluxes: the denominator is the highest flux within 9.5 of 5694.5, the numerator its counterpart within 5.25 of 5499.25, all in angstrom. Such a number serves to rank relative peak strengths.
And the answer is 0.927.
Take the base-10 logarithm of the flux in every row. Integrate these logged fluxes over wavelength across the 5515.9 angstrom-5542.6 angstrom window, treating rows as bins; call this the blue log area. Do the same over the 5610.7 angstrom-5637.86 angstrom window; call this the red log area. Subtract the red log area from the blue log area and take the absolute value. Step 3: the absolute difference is 0.45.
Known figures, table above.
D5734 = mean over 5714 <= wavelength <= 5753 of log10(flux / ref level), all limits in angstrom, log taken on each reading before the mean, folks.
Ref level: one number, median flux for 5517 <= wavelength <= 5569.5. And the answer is 0.022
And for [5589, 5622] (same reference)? -0.012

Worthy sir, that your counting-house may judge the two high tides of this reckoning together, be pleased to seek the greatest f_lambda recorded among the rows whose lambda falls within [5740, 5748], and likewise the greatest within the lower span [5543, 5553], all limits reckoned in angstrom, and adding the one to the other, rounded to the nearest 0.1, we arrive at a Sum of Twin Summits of 19.4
